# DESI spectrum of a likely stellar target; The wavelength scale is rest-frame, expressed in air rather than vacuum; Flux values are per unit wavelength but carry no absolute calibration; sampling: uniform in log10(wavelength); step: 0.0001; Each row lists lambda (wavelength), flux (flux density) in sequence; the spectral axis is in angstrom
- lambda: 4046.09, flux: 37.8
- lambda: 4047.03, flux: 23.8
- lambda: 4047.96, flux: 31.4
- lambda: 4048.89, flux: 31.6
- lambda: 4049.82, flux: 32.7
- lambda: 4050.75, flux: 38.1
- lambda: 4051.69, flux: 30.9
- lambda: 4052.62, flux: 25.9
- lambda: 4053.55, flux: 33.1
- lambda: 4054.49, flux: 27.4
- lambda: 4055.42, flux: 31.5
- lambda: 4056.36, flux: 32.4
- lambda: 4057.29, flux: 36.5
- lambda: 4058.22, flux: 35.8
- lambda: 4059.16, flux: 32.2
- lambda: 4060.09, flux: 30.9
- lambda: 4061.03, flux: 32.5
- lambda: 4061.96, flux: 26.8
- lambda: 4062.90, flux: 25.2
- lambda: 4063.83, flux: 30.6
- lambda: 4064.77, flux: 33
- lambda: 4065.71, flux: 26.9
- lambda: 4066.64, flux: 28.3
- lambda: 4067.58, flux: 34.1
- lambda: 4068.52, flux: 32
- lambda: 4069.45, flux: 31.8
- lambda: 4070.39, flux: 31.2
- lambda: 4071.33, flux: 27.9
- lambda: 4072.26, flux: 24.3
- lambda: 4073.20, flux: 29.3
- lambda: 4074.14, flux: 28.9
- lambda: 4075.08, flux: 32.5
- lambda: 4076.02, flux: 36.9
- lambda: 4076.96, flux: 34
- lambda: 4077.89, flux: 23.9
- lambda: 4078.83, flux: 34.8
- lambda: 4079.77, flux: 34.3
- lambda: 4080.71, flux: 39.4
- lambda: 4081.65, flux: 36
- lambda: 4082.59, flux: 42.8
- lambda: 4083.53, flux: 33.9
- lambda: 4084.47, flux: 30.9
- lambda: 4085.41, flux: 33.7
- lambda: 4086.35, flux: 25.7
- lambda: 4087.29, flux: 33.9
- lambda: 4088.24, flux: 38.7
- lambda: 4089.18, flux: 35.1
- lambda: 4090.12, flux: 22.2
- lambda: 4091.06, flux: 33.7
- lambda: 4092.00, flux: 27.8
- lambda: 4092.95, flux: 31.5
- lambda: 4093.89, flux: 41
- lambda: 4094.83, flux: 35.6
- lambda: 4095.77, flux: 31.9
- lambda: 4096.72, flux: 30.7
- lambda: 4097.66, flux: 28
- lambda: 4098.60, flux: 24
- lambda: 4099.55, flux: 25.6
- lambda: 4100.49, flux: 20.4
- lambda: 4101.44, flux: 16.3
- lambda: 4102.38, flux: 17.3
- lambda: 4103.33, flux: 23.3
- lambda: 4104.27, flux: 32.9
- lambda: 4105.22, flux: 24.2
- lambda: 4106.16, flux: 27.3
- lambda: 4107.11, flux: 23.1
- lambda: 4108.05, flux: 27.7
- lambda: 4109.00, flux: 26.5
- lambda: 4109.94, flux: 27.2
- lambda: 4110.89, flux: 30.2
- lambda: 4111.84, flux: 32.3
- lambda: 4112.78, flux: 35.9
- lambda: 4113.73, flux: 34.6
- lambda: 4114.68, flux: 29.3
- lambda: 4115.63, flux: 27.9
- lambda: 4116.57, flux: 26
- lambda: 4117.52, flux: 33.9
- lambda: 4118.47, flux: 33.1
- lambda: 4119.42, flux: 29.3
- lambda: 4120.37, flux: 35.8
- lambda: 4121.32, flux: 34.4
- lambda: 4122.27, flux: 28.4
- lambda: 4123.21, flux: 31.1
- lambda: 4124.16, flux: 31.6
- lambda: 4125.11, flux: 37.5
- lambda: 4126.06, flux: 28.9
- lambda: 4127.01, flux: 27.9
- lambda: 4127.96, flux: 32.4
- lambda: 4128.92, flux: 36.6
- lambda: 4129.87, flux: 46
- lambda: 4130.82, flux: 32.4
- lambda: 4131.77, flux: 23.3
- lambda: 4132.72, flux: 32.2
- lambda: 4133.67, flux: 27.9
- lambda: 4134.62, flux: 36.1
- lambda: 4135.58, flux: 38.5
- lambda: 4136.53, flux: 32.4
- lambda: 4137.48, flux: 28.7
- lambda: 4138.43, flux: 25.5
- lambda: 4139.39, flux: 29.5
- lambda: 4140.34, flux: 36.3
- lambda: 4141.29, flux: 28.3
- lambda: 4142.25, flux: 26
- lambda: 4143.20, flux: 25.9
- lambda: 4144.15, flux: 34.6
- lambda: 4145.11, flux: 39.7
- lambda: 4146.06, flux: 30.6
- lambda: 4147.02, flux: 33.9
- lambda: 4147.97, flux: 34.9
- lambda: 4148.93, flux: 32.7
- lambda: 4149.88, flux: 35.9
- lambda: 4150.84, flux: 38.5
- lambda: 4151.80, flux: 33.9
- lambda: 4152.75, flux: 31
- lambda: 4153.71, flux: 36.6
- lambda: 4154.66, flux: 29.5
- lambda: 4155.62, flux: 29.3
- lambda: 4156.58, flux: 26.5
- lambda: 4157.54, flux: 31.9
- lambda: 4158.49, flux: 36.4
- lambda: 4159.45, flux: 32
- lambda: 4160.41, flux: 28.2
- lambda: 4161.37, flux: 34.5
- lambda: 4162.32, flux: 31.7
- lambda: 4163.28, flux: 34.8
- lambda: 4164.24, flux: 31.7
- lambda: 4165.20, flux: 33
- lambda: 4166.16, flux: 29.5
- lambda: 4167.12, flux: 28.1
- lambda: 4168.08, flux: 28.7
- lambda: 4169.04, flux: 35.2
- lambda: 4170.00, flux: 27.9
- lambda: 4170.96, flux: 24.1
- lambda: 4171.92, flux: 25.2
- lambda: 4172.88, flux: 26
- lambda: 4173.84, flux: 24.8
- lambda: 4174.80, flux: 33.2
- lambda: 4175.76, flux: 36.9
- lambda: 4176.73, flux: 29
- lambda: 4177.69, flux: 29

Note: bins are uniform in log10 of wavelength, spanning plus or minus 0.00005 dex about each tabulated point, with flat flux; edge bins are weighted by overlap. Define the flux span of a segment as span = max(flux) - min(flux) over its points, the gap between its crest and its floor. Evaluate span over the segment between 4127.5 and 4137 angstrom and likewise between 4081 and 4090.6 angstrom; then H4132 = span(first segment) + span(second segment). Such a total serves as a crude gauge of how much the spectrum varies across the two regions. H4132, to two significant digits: 43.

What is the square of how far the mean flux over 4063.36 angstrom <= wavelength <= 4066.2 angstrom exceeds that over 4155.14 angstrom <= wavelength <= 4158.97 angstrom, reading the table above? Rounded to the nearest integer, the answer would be 1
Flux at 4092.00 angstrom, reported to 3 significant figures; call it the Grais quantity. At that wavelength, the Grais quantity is 27.8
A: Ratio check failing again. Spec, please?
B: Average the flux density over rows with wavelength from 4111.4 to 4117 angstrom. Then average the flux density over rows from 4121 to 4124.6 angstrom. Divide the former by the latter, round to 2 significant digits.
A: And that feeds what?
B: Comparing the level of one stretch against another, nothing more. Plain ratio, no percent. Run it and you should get 0.99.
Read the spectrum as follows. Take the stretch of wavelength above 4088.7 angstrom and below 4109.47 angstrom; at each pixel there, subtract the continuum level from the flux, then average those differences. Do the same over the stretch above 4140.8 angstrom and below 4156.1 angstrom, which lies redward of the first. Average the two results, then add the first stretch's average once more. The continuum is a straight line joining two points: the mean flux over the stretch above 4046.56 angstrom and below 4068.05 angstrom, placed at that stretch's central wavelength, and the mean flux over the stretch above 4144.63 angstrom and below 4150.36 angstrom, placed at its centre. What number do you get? -8.7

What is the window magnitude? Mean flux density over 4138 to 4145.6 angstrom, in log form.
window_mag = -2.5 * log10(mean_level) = -3.72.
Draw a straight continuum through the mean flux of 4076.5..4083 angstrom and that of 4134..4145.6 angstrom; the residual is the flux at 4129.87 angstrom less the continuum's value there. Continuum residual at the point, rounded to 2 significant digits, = 14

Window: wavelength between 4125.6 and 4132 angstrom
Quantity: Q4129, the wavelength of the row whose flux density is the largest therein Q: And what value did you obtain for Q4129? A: 4129.87 angstrom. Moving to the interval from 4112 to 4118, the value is 4112.78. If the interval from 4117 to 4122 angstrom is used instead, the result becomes 4120.37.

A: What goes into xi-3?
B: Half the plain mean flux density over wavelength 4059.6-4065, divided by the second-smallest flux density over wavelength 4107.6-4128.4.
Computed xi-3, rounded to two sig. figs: 0.56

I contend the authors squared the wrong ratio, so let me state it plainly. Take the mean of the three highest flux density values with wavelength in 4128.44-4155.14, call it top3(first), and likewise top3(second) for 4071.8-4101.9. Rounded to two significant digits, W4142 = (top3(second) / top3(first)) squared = 0.98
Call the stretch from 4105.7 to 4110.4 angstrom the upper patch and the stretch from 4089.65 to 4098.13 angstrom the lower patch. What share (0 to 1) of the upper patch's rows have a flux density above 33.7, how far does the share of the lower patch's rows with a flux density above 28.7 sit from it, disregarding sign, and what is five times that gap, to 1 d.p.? 3.3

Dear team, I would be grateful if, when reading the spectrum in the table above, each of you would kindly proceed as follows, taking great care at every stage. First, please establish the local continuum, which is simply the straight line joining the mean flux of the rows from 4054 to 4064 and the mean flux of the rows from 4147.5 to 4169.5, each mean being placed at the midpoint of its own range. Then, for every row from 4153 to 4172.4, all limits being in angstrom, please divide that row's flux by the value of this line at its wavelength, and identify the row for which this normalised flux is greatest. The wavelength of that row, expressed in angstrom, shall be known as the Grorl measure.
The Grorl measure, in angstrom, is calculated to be 4153.71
